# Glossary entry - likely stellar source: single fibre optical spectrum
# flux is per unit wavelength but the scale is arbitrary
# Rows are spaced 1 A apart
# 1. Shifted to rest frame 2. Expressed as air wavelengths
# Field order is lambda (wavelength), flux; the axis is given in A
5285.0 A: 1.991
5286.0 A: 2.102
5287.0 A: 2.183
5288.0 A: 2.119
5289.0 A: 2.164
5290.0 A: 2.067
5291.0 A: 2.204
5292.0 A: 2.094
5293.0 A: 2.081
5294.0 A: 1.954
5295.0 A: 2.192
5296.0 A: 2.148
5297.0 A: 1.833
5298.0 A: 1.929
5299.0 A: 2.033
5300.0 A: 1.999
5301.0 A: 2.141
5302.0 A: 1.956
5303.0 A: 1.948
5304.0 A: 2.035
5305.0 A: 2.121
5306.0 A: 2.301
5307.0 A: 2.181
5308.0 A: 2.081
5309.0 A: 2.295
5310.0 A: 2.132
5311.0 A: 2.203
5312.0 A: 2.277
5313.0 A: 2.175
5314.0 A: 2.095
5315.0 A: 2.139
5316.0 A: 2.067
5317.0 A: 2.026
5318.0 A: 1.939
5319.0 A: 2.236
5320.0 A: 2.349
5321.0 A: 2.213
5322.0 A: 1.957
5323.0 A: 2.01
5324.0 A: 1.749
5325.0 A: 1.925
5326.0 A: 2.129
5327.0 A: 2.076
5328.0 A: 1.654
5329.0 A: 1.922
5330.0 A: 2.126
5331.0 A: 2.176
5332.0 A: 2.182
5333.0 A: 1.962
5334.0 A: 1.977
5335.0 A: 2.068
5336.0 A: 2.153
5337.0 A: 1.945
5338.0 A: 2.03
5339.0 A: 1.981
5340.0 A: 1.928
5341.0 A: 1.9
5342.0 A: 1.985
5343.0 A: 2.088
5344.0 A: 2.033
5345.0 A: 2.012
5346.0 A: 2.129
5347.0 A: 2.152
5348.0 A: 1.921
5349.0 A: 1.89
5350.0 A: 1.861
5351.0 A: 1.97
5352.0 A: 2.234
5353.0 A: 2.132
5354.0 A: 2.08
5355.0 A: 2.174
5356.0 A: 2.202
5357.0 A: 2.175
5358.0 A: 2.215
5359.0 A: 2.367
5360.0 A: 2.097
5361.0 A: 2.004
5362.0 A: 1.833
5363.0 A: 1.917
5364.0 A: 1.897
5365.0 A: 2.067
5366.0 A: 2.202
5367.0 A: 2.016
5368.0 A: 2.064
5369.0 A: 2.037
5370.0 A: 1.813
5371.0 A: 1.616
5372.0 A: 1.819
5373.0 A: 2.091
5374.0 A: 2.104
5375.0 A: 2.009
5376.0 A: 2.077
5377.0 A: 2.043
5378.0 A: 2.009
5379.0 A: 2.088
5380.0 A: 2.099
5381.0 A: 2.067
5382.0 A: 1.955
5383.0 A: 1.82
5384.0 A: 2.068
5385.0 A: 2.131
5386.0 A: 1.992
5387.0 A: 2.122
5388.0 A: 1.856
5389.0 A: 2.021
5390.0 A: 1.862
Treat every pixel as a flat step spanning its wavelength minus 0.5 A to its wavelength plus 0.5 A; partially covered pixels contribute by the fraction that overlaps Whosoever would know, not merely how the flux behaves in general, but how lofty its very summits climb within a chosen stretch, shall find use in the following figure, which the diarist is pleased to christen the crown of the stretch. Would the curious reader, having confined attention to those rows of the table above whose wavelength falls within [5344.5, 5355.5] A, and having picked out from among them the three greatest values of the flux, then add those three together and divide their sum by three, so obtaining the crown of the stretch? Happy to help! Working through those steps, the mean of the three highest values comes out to 2.19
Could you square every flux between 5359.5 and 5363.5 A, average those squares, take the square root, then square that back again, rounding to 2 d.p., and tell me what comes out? 3.86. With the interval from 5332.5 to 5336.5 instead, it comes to 4.17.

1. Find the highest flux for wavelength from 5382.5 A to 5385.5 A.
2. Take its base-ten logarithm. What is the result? 0.329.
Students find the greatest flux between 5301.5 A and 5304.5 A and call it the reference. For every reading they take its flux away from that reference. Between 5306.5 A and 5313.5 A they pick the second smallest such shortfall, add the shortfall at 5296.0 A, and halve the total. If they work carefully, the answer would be -0.18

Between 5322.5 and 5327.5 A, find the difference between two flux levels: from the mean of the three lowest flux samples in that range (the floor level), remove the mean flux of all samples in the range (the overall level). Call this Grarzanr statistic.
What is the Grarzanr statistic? -0.083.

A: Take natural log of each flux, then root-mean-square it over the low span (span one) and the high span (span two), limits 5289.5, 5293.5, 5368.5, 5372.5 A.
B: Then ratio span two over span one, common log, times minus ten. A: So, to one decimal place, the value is 0.9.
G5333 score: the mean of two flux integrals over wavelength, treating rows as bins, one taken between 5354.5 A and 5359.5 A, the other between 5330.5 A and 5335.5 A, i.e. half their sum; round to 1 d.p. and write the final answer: 10.7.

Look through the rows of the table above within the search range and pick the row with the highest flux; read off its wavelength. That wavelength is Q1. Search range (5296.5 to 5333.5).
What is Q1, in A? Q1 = 5320.0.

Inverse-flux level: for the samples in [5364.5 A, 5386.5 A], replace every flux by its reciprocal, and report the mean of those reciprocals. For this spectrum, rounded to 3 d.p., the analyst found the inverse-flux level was 0.500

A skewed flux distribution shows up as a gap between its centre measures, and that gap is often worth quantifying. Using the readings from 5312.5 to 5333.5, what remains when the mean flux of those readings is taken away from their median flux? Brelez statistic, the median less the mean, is 0.023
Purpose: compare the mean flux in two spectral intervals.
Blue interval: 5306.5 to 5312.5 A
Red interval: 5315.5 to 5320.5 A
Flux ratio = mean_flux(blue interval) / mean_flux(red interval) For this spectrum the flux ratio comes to 1.03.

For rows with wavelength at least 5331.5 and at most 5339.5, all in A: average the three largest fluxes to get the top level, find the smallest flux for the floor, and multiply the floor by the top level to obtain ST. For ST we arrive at 4.2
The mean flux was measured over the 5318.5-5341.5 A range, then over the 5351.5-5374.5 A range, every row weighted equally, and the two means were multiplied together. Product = 4.16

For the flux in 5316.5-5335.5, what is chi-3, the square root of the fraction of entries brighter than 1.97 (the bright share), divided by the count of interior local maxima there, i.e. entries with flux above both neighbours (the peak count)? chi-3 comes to 0.20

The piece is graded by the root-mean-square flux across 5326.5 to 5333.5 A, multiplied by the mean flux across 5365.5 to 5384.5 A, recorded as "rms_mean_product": 4.04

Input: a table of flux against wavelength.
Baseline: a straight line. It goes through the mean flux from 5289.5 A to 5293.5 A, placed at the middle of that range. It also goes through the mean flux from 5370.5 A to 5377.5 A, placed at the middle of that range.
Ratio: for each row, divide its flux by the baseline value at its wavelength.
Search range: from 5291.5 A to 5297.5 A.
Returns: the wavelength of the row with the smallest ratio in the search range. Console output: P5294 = 5297.0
